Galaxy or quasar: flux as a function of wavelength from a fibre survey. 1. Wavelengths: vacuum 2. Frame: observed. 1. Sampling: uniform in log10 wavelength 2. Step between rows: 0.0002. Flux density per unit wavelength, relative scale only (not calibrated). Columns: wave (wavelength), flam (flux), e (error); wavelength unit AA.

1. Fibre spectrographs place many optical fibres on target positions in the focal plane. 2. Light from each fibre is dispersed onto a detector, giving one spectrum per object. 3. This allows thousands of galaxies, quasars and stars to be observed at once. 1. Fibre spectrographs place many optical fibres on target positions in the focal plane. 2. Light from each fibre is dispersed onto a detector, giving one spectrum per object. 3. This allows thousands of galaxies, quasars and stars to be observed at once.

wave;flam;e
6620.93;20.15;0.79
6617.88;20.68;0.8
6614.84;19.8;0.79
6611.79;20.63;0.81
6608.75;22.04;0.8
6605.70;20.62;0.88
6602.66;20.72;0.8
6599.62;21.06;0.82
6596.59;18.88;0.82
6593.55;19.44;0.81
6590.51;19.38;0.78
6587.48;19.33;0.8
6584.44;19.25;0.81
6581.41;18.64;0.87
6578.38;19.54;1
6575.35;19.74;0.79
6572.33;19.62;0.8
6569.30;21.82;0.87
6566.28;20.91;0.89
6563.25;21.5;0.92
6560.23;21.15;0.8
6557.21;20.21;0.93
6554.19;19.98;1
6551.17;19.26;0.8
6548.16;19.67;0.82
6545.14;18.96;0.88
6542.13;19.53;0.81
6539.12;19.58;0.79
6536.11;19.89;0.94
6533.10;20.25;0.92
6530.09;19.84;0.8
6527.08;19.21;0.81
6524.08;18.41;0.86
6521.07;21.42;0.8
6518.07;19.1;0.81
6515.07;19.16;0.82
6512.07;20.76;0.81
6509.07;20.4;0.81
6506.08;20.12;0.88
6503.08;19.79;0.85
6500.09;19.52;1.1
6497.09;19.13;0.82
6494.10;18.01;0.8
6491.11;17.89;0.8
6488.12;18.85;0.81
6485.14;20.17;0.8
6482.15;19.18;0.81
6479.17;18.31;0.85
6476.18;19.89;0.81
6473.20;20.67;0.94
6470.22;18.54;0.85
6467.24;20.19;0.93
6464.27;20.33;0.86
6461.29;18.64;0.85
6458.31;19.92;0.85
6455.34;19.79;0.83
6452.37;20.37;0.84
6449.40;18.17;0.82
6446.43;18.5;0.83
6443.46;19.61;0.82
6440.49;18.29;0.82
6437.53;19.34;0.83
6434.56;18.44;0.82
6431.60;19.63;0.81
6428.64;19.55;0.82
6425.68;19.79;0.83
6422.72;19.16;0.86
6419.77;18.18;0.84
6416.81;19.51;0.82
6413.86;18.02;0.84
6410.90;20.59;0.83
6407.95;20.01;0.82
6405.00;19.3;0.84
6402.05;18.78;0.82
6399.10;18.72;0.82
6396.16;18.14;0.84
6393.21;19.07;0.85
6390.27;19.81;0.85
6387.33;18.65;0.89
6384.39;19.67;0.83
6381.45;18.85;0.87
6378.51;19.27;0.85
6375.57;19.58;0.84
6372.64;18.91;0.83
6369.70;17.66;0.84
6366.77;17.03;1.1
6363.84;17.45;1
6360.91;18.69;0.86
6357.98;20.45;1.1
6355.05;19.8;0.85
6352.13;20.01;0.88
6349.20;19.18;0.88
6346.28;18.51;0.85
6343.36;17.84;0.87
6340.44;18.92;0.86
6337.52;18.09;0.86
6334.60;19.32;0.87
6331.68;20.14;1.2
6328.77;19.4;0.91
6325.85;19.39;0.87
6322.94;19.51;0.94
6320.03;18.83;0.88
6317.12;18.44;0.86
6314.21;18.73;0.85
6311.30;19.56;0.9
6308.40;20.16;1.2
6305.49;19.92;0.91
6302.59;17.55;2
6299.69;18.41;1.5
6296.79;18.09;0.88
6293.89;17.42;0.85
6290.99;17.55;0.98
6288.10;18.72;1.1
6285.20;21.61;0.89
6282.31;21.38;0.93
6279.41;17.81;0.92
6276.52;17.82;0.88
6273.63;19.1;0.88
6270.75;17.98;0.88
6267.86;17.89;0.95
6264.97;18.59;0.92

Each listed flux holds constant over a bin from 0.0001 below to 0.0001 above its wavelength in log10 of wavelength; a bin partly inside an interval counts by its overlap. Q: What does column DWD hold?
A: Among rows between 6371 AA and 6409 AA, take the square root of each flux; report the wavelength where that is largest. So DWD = 6407.95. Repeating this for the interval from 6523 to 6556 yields 6533.10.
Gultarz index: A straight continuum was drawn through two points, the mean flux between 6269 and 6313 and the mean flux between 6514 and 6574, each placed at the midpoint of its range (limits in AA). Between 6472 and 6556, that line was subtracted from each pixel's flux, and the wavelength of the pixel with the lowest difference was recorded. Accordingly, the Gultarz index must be 6491.11 AA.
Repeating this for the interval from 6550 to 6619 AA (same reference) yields 6581.41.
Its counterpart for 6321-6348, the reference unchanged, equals 6343.36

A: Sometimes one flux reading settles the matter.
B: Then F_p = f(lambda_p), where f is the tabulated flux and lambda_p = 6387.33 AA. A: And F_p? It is 18.65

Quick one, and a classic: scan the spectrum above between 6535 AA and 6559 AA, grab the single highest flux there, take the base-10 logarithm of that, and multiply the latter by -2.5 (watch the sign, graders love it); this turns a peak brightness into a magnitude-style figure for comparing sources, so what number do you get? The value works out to -3.264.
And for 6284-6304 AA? -3.337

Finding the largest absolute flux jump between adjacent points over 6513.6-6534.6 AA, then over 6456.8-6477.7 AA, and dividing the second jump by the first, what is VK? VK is 0.71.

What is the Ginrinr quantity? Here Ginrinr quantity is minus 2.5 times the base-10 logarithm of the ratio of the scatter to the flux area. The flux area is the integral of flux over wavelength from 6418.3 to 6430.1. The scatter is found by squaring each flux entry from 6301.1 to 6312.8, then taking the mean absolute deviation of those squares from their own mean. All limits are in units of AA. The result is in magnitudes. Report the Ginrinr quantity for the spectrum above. 2.1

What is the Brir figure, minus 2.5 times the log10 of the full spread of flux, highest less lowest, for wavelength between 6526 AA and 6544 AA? 0.0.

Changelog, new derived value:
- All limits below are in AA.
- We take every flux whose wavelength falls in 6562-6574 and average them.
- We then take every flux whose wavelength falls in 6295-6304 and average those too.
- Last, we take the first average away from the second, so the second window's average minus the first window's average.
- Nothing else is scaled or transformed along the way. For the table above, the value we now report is -2.9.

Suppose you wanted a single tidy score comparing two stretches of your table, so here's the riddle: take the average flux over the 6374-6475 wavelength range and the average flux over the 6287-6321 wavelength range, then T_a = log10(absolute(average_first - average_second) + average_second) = 1.28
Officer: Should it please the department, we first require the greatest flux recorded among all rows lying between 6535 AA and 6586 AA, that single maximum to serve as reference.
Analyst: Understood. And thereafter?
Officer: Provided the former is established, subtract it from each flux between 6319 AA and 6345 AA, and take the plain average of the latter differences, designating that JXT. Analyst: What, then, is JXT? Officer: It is -2.77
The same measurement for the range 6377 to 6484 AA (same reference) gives -2.57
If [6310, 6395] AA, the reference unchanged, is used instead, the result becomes -2.83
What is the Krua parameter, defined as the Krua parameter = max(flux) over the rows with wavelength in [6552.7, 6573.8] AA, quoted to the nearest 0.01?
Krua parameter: 21.82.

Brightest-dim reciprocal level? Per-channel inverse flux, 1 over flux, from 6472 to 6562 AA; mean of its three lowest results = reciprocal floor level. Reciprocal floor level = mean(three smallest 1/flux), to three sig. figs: 0.0474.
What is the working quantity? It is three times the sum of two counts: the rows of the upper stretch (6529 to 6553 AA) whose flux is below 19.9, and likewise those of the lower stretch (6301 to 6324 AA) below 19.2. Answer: 33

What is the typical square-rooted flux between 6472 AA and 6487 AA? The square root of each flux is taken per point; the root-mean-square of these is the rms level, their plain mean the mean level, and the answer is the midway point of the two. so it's 4.43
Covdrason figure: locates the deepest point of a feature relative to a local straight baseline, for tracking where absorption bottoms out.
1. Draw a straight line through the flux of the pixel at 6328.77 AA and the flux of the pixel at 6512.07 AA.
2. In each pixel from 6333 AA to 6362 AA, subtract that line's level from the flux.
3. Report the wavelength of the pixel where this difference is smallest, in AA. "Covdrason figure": 6343.36 AA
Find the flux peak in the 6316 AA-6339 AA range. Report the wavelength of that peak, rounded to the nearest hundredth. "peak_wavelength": 6331.68 AA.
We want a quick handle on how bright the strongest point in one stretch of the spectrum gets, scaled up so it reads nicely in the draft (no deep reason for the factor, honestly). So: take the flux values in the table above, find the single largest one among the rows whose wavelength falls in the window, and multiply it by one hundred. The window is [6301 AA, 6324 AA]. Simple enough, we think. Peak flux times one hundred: 2016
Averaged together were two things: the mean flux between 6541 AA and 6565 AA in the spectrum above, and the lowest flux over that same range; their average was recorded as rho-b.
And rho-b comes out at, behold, 19.5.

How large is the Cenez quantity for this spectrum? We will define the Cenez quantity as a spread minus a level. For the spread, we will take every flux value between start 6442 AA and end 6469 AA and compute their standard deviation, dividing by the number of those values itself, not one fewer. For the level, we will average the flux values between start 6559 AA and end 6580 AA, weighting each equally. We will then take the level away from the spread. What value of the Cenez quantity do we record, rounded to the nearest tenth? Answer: -19.8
